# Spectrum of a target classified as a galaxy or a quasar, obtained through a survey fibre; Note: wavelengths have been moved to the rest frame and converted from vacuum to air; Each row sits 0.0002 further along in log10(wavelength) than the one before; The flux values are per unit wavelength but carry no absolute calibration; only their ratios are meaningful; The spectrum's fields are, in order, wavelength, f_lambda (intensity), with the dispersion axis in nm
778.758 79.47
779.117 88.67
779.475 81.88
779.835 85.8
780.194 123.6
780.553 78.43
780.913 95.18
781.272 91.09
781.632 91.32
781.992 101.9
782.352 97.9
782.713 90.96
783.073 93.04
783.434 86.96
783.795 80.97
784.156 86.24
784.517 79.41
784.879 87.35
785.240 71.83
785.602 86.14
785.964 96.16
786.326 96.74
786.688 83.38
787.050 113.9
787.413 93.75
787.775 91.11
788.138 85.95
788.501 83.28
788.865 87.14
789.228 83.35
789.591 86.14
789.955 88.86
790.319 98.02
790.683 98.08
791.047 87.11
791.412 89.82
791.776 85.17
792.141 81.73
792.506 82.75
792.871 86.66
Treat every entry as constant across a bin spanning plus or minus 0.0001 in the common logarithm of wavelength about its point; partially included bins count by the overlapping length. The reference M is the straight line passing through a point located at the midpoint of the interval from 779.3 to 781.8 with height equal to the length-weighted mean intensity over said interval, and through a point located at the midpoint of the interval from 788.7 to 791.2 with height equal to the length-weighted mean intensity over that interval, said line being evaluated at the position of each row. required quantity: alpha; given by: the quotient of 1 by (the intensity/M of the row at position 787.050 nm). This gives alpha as 0.80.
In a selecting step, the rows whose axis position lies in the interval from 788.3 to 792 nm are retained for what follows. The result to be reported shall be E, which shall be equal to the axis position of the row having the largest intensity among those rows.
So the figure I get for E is 790.683 nm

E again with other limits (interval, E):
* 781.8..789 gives 787.050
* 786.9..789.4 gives 787.050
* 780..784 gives 780.194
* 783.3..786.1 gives 785.964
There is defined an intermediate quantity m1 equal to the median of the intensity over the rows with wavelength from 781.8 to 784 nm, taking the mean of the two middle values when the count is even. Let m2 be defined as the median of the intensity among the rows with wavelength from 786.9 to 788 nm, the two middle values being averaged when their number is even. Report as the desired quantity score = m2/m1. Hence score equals 1.02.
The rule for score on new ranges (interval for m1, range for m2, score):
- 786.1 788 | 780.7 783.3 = 0.99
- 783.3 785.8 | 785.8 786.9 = 1.12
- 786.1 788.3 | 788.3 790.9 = 0.94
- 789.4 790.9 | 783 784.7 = 0.92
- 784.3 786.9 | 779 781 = 1.01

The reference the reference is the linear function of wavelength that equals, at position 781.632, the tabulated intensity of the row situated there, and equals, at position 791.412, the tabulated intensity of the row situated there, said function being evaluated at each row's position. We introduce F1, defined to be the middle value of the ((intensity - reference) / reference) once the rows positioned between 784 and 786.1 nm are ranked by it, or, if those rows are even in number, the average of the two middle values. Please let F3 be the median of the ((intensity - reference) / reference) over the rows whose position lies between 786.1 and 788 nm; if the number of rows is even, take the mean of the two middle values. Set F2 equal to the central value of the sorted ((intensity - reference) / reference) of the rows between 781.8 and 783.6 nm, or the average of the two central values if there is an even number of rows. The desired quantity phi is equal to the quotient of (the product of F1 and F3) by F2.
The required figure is -0.088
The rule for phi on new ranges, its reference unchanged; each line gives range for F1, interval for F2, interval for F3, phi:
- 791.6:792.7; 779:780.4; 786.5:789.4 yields -0.066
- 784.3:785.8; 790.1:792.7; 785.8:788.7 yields 0.064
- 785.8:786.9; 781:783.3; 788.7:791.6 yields -0.125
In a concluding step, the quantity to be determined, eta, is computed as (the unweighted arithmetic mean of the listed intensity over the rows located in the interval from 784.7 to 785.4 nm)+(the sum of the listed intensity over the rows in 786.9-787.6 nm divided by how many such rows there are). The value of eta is 183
